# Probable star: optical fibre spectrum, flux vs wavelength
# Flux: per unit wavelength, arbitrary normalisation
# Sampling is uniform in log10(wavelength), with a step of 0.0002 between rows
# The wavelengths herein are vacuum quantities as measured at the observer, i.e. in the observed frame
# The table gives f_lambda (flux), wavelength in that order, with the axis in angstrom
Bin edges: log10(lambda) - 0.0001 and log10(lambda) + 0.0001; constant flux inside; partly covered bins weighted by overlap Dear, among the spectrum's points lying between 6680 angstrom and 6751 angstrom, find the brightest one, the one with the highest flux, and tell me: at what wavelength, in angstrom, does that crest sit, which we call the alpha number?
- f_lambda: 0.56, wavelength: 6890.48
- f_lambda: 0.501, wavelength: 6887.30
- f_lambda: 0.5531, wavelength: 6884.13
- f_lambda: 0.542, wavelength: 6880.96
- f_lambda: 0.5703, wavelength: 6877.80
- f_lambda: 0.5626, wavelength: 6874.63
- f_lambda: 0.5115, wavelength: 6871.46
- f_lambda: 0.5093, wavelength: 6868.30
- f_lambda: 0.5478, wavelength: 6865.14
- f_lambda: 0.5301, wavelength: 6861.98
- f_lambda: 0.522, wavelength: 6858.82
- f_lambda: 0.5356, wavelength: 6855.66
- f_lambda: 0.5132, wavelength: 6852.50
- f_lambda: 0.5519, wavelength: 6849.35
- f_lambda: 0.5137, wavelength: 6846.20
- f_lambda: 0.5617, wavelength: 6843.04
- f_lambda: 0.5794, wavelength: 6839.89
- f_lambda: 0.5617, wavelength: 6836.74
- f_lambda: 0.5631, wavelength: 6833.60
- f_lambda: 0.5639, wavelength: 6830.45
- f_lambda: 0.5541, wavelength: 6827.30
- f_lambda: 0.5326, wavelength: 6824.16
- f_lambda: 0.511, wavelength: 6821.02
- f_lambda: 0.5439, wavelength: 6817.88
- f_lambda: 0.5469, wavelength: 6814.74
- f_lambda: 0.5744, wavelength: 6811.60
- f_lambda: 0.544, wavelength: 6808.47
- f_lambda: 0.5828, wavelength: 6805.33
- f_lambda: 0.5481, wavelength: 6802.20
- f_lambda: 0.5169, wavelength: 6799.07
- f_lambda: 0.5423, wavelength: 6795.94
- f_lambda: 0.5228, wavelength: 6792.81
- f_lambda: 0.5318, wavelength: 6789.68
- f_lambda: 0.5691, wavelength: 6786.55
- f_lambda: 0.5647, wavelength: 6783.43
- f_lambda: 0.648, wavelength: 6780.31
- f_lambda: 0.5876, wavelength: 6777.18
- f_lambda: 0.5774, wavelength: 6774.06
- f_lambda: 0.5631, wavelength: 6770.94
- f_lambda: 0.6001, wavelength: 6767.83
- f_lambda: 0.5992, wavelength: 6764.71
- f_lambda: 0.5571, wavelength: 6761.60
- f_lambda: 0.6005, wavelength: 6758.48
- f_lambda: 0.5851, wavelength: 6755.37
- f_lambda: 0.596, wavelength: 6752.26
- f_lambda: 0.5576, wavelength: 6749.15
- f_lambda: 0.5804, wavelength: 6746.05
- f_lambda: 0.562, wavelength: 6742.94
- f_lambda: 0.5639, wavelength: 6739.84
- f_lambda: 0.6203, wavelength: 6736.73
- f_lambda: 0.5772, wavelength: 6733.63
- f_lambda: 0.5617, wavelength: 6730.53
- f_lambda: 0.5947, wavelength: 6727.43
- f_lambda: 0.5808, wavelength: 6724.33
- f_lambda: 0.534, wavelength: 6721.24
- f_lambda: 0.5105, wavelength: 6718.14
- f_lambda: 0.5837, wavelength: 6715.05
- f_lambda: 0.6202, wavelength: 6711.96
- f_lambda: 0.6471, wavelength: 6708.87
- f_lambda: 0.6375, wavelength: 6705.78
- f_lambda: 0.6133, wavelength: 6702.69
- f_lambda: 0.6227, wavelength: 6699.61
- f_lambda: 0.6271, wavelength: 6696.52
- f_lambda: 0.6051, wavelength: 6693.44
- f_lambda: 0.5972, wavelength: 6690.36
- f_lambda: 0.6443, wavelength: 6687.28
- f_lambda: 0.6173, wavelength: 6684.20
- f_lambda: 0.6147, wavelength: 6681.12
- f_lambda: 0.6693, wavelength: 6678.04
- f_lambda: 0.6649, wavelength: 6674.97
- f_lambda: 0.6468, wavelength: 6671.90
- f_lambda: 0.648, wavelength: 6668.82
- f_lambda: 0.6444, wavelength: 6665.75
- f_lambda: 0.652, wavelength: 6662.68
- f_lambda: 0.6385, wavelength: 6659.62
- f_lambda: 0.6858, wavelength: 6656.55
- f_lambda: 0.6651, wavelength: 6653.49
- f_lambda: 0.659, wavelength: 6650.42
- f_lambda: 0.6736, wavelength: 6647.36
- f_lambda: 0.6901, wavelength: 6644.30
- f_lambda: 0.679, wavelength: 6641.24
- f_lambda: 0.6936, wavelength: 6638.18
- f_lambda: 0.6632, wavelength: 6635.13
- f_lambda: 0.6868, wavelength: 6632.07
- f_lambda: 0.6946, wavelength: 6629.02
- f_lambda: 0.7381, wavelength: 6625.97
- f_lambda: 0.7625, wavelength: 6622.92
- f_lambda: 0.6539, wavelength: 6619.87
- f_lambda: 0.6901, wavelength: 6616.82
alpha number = 6708.87 angstrom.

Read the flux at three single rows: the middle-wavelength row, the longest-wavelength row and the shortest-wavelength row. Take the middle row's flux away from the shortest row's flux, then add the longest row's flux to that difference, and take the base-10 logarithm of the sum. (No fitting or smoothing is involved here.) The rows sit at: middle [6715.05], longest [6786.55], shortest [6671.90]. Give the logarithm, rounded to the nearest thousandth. -0.199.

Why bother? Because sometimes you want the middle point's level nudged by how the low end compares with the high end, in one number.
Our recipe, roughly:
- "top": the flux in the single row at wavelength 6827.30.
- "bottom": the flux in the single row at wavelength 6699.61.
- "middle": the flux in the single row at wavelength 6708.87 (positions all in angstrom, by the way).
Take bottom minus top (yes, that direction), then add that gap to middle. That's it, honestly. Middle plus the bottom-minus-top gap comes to 0.72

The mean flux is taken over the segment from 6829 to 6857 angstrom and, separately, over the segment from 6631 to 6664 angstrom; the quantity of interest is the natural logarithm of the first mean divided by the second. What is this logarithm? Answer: -0.20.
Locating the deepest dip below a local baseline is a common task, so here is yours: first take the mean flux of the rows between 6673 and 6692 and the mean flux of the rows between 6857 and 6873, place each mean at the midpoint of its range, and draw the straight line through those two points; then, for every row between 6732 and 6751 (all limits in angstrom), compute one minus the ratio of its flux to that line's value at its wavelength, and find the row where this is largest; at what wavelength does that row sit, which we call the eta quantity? 6749.15 angstrom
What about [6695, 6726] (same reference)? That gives 6718.14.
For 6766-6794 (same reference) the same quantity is 6792.81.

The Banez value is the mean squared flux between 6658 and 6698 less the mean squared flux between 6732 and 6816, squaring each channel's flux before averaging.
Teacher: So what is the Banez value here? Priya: 0.078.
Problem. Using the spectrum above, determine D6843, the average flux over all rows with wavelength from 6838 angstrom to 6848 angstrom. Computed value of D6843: 0.55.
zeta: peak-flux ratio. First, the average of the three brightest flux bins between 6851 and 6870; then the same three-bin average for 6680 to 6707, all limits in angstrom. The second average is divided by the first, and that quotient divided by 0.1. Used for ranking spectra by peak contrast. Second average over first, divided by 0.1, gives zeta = 11.8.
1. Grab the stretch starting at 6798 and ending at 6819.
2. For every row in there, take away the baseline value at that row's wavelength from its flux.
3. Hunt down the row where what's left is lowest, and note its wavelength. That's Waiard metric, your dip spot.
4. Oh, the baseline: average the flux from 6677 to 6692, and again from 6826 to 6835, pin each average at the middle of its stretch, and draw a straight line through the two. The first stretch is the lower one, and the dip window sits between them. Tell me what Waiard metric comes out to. 6799.07 angstrom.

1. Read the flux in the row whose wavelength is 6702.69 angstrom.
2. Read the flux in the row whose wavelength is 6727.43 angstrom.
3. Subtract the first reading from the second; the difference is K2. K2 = -0.019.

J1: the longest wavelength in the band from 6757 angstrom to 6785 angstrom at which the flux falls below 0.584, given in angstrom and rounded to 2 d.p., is 6783.43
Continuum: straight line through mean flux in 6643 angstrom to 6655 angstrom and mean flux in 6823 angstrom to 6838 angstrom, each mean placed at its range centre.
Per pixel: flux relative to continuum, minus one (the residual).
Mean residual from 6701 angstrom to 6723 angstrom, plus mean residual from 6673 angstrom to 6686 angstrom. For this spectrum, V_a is -0.08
